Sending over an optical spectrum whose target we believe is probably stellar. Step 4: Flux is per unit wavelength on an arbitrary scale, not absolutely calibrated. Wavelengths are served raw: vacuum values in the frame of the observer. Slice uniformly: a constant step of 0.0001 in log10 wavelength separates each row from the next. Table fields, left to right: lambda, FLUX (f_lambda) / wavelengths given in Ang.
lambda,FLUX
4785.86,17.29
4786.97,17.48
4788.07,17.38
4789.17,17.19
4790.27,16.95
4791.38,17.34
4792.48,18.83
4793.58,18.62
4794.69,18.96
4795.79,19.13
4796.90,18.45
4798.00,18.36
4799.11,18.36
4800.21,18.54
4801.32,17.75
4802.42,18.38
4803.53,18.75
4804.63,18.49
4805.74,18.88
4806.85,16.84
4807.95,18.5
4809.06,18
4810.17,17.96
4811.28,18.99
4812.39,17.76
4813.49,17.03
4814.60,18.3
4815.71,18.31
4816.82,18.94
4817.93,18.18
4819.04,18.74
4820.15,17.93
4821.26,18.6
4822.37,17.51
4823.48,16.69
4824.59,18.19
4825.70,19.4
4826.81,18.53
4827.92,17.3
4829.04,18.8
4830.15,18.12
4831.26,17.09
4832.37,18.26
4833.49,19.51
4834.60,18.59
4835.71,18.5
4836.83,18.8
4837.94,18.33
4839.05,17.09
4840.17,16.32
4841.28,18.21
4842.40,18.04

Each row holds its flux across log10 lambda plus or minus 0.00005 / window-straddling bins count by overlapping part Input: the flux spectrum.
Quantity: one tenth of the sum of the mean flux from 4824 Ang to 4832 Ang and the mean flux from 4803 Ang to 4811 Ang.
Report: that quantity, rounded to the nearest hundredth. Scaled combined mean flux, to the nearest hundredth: 3.64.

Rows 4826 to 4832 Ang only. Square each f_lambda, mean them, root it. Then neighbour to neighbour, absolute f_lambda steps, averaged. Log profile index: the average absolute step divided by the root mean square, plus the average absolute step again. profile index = 1.17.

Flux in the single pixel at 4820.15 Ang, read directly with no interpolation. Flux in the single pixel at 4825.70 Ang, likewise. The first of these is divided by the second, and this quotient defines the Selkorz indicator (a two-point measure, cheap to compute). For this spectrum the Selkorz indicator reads 0.92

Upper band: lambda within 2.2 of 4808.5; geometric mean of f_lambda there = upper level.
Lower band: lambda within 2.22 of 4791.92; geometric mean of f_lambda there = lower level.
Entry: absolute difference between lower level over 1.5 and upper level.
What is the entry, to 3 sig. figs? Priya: 5.87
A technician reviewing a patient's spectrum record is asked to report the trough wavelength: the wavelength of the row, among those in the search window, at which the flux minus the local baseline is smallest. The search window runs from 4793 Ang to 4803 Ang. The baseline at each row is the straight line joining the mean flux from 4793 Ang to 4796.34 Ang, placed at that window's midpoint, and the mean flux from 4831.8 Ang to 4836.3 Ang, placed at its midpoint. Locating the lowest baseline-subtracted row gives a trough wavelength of 4801.32 Ang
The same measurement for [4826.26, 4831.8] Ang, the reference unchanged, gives 4831.26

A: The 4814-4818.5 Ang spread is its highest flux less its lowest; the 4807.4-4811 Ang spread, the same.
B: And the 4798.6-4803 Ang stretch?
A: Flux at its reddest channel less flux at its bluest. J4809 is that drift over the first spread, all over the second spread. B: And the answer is 0.05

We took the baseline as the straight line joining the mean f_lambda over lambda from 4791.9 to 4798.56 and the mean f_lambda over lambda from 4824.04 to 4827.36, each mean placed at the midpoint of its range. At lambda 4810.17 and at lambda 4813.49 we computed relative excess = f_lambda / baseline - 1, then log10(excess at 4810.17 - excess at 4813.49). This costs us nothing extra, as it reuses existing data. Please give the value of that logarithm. -1.30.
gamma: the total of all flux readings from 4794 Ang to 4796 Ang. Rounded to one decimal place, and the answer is 38.1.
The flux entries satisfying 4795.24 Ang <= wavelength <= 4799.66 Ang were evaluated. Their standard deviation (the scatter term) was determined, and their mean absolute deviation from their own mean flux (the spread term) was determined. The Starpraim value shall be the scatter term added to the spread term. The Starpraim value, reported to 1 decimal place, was 0.6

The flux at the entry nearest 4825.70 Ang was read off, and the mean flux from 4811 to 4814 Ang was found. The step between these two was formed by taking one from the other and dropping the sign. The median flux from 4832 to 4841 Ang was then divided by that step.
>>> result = 12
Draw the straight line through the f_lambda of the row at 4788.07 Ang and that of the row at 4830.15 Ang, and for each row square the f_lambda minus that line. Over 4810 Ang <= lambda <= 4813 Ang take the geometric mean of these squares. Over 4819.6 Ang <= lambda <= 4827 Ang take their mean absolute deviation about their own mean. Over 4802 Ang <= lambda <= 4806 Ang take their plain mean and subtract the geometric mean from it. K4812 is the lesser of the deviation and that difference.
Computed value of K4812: 0.7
